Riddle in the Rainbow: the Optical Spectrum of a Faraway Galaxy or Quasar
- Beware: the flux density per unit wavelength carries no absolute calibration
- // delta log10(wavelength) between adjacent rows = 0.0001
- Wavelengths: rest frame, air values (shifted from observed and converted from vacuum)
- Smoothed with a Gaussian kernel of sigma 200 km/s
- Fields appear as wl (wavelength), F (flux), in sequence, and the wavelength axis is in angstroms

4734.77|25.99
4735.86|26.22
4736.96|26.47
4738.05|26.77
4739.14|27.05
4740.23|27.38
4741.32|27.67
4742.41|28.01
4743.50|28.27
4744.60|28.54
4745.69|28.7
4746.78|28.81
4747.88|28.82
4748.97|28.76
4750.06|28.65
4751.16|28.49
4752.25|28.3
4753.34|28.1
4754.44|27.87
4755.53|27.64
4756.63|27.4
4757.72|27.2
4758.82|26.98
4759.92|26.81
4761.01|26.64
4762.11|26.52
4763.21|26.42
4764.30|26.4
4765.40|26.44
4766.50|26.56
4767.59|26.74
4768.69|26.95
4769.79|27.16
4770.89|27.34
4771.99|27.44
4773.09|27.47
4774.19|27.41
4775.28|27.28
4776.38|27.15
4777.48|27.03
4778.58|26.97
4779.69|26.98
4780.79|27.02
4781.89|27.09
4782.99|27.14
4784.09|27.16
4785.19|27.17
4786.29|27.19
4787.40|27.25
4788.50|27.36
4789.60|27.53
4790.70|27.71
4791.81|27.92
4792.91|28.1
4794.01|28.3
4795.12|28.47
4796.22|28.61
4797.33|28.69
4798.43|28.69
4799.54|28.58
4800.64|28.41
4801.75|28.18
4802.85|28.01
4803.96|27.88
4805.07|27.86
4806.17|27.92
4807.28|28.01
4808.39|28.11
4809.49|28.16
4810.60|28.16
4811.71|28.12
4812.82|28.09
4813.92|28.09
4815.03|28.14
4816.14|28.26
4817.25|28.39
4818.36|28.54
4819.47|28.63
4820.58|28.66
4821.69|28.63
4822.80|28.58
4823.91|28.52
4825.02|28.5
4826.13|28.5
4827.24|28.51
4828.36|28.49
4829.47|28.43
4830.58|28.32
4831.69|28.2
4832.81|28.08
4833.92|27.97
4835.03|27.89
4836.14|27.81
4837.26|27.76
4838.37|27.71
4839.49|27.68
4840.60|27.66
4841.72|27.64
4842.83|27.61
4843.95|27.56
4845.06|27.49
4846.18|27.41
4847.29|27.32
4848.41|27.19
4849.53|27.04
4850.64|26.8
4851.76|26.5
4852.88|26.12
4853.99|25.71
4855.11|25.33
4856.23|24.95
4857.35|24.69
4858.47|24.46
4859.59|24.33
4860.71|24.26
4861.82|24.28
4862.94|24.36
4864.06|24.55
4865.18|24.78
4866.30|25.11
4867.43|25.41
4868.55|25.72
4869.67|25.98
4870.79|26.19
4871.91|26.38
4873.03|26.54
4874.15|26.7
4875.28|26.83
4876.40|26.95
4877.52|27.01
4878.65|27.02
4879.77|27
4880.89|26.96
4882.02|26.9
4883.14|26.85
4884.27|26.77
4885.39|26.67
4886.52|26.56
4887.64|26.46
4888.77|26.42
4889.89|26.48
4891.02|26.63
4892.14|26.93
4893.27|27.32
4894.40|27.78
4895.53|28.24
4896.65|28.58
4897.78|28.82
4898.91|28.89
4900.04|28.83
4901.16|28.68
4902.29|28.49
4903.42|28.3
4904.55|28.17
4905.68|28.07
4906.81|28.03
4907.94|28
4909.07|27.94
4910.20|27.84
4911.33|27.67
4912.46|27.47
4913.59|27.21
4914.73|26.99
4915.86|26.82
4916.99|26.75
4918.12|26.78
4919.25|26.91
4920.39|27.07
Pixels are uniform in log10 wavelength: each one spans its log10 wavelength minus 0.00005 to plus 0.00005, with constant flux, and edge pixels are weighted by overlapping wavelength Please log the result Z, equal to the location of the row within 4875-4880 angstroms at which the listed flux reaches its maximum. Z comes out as 4878.65 angstroms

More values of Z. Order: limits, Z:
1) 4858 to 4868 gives 4867.43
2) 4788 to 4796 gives 4795.12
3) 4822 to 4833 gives 4822.80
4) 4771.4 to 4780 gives 4773.09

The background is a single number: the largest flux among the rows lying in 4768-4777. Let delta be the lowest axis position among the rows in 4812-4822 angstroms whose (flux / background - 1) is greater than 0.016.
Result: 4812.82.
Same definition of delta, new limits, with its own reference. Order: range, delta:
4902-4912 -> 4902.29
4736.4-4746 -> 4742.41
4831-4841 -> 4831.69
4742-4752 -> 4742.41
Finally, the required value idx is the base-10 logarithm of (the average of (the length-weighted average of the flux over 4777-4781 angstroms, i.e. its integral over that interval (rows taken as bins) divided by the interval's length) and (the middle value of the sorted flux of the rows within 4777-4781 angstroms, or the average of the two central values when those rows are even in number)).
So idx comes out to 1.43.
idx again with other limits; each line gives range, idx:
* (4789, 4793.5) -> 1.44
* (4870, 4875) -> 1.42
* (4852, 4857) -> 1.41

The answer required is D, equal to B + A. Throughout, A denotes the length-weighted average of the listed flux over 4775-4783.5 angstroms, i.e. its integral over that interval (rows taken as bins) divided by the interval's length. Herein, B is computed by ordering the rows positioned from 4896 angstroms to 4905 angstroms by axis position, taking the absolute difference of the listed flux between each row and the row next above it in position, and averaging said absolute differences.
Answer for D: 27.2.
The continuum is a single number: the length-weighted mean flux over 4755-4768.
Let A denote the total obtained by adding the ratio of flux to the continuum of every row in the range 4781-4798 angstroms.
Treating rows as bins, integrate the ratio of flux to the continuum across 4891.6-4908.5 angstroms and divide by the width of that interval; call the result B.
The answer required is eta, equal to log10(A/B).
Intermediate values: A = 15.5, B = 1.05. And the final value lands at 1.17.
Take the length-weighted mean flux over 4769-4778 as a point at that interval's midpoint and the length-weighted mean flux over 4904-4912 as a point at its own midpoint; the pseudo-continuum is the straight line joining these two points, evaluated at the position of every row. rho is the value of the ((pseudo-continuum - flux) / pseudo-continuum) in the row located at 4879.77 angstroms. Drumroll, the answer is 0.03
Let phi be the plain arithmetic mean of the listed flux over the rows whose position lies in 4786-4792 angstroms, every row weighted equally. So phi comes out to 27.5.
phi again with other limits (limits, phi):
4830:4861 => 26.8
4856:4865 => 24.5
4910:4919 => 27.2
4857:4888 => 25.9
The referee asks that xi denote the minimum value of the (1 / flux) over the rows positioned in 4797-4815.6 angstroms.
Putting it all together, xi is 0.0349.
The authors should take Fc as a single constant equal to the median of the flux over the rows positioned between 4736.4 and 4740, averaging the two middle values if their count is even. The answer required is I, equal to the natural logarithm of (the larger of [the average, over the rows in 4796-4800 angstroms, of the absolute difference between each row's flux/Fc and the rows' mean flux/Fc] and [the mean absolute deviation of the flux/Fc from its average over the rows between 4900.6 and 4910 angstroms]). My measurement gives -4.8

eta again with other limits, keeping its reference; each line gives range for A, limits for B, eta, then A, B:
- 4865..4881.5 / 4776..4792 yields 1.16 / 14.7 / 1.02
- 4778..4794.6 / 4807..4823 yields 1.16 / 15.3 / 1.06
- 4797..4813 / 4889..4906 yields 1.18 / 15.8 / 1.04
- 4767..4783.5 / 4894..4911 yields 1.16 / 15.2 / 1.06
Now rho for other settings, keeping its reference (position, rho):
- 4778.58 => 0.01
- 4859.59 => 0.12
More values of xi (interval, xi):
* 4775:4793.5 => 0.0356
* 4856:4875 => 0.0375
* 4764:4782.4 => 0.0364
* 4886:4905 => 0.0346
